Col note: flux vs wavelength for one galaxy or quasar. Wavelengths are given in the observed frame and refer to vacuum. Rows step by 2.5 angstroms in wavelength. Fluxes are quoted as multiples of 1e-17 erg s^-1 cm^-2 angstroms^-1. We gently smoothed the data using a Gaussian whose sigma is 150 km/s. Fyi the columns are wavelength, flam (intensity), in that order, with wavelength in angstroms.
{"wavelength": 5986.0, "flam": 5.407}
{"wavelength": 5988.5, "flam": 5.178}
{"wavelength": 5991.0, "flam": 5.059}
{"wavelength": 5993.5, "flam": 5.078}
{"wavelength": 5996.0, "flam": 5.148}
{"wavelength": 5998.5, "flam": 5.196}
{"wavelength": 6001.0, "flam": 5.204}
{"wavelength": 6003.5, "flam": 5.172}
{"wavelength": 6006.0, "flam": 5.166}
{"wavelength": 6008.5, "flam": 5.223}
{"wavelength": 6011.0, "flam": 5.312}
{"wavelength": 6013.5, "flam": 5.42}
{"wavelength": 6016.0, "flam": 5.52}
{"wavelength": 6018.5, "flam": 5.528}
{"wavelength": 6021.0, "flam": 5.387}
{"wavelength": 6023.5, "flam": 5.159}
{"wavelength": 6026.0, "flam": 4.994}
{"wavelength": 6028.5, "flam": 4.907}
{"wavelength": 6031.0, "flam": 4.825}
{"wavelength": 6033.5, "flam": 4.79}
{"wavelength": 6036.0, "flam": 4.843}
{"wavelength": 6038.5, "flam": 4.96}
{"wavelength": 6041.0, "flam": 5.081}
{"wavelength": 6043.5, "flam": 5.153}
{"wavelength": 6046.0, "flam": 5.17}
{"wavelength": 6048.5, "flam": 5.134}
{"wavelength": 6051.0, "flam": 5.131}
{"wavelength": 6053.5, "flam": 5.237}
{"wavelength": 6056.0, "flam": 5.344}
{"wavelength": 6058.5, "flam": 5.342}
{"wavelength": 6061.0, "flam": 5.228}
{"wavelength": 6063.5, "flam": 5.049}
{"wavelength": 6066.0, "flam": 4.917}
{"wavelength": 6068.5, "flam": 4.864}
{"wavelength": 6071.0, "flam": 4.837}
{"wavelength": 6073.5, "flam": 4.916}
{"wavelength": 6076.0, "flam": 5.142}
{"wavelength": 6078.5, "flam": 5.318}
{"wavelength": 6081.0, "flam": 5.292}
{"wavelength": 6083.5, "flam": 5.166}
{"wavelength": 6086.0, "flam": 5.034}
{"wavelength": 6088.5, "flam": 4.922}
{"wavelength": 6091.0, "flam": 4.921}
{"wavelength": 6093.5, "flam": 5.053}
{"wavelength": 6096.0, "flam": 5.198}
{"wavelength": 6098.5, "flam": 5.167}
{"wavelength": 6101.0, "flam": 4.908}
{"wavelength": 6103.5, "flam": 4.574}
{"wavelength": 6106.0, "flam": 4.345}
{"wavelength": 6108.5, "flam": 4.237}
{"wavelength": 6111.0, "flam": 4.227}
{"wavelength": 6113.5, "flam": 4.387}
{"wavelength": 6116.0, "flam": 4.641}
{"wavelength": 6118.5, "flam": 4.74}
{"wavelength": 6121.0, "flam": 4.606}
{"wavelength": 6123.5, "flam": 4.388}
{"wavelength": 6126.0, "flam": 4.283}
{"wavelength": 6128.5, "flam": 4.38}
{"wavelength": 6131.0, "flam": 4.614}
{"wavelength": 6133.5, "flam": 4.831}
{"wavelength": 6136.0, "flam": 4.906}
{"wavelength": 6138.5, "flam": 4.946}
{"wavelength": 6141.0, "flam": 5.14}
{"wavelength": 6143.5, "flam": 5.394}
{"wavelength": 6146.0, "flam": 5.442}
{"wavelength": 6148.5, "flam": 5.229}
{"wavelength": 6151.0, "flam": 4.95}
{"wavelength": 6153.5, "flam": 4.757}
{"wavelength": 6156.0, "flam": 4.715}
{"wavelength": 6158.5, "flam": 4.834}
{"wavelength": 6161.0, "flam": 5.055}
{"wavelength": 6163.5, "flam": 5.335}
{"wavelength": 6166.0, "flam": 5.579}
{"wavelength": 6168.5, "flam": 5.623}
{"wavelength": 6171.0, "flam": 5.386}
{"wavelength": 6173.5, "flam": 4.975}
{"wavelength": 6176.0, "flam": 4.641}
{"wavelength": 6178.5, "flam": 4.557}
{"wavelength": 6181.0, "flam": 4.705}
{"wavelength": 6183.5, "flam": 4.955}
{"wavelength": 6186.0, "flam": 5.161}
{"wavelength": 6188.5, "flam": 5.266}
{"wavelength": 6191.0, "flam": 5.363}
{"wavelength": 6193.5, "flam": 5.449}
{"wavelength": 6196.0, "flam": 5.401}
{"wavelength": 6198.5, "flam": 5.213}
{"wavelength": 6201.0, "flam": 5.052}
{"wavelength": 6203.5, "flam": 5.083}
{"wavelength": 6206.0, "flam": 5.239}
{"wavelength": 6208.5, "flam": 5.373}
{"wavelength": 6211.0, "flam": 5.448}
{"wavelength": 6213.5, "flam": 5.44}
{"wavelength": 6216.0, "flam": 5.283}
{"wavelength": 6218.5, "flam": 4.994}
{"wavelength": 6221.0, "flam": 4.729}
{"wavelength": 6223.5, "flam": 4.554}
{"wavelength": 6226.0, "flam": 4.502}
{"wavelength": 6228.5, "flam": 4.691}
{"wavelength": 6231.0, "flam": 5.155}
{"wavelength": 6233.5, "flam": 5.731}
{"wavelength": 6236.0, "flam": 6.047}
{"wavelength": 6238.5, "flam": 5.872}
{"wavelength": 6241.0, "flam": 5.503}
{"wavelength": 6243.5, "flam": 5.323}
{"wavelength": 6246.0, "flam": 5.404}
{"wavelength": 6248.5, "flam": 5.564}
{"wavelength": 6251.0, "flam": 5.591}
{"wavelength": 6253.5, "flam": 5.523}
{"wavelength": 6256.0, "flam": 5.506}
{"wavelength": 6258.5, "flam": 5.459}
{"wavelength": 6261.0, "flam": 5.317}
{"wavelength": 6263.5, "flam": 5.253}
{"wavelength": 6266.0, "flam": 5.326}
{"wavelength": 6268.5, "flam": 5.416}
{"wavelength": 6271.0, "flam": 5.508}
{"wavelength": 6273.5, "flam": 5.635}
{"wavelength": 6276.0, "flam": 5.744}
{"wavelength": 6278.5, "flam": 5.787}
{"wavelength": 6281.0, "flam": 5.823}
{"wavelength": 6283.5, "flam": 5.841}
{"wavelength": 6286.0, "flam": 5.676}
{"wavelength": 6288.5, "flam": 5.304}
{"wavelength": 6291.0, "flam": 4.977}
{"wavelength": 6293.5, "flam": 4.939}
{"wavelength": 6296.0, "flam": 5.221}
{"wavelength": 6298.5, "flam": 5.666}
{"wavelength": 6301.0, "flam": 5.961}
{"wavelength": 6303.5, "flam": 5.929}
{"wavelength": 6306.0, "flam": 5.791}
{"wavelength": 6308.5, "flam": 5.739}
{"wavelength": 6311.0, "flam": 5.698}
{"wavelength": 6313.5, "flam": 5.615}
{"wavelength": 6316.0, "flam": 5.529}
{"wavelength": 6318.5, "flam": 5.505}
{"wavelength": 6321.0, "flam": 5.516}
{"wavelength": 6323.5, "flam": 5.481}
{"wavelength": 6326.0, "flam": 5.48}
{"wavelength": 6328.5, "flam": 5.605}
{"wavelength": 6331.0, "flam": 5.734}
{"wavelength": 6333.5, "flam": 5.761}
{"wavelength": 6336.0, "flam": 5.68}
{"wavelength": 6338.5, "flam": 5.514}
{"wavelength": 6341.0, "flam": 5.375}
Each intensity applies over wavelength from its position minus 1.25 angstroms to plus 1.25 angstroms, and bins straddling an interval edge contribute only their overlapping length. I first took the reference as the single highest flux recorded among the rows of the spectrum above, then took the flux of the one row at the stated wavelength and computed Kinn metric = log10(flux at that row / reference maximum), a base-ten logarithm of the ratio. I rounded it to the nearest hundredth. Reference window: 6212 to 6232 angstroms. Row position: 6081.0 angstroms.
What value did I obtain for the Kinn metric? -0.01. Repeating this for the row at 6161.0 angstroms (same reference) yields -0.03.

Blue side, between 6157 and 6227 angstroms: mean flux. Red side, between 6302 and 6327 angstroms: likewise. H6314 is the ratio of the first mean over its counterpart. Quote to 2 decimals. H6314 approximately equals 0.91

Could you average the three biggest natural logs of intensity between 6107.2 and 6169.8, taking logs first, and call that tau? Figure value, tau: 1.71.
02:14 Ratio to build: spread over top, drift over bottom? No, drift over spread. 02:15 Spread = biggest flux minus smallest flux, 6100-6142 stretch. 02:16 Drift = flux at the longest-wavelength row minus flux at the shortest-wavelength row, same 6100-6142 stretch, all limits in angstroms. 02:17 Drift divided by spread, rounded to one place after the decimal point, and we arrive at 0.3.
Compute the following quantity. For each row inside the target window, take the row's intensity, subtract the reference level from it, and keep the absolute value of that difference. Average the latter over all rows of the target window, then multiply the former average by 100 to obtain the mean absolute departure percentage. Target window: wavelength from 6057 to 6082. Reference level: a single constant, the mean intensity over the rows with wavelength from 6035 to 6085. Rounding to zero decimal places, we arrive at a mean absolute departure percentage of 17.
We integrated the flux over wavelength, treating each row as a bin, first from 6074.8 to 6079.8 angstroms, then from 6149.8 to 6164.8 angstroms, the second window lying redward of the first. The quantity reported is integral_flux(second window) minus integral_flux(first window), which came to 48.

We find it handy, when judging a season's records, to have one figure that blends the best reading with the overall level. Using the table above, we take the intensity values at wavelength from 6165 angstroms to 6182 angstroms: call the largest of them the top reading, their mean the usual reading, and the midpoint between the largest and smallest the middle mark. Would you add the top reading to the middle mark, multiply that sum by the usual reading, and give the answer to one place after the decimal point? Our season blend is 54.3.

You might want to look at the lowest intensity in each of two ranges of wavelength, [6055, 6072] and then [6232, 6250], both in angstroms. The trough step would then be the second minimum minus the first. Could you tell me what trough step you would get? 0.5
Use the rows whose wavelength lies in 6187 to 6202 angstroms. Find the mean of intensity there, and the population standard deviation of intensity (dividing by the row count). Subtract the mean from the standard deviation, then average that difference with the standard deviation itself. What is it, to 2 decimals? -2.51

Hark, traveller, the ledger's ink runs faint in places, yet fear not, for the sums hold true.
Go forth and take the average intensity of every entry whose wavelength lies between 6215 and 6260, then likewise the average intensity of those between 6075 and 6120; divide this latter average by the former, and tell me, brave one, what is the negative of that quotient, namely -0.91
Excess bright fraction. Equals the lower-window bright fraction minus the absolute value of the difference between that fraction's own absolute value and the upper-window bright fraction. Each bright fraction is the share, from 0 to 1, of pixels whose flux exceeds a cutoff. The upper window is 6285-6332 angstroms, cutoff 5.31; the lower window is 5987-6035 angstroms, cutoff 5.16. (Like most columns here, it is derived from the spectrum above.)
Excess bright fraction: 0.4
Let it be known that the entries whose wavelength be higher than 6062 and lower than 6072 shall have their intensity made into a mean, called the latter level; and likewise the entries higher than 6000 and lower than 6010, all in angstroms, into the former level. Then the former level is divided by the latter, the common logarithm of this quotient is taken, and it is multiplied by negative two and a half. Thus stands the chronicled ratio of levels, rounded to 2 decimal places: -0.06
